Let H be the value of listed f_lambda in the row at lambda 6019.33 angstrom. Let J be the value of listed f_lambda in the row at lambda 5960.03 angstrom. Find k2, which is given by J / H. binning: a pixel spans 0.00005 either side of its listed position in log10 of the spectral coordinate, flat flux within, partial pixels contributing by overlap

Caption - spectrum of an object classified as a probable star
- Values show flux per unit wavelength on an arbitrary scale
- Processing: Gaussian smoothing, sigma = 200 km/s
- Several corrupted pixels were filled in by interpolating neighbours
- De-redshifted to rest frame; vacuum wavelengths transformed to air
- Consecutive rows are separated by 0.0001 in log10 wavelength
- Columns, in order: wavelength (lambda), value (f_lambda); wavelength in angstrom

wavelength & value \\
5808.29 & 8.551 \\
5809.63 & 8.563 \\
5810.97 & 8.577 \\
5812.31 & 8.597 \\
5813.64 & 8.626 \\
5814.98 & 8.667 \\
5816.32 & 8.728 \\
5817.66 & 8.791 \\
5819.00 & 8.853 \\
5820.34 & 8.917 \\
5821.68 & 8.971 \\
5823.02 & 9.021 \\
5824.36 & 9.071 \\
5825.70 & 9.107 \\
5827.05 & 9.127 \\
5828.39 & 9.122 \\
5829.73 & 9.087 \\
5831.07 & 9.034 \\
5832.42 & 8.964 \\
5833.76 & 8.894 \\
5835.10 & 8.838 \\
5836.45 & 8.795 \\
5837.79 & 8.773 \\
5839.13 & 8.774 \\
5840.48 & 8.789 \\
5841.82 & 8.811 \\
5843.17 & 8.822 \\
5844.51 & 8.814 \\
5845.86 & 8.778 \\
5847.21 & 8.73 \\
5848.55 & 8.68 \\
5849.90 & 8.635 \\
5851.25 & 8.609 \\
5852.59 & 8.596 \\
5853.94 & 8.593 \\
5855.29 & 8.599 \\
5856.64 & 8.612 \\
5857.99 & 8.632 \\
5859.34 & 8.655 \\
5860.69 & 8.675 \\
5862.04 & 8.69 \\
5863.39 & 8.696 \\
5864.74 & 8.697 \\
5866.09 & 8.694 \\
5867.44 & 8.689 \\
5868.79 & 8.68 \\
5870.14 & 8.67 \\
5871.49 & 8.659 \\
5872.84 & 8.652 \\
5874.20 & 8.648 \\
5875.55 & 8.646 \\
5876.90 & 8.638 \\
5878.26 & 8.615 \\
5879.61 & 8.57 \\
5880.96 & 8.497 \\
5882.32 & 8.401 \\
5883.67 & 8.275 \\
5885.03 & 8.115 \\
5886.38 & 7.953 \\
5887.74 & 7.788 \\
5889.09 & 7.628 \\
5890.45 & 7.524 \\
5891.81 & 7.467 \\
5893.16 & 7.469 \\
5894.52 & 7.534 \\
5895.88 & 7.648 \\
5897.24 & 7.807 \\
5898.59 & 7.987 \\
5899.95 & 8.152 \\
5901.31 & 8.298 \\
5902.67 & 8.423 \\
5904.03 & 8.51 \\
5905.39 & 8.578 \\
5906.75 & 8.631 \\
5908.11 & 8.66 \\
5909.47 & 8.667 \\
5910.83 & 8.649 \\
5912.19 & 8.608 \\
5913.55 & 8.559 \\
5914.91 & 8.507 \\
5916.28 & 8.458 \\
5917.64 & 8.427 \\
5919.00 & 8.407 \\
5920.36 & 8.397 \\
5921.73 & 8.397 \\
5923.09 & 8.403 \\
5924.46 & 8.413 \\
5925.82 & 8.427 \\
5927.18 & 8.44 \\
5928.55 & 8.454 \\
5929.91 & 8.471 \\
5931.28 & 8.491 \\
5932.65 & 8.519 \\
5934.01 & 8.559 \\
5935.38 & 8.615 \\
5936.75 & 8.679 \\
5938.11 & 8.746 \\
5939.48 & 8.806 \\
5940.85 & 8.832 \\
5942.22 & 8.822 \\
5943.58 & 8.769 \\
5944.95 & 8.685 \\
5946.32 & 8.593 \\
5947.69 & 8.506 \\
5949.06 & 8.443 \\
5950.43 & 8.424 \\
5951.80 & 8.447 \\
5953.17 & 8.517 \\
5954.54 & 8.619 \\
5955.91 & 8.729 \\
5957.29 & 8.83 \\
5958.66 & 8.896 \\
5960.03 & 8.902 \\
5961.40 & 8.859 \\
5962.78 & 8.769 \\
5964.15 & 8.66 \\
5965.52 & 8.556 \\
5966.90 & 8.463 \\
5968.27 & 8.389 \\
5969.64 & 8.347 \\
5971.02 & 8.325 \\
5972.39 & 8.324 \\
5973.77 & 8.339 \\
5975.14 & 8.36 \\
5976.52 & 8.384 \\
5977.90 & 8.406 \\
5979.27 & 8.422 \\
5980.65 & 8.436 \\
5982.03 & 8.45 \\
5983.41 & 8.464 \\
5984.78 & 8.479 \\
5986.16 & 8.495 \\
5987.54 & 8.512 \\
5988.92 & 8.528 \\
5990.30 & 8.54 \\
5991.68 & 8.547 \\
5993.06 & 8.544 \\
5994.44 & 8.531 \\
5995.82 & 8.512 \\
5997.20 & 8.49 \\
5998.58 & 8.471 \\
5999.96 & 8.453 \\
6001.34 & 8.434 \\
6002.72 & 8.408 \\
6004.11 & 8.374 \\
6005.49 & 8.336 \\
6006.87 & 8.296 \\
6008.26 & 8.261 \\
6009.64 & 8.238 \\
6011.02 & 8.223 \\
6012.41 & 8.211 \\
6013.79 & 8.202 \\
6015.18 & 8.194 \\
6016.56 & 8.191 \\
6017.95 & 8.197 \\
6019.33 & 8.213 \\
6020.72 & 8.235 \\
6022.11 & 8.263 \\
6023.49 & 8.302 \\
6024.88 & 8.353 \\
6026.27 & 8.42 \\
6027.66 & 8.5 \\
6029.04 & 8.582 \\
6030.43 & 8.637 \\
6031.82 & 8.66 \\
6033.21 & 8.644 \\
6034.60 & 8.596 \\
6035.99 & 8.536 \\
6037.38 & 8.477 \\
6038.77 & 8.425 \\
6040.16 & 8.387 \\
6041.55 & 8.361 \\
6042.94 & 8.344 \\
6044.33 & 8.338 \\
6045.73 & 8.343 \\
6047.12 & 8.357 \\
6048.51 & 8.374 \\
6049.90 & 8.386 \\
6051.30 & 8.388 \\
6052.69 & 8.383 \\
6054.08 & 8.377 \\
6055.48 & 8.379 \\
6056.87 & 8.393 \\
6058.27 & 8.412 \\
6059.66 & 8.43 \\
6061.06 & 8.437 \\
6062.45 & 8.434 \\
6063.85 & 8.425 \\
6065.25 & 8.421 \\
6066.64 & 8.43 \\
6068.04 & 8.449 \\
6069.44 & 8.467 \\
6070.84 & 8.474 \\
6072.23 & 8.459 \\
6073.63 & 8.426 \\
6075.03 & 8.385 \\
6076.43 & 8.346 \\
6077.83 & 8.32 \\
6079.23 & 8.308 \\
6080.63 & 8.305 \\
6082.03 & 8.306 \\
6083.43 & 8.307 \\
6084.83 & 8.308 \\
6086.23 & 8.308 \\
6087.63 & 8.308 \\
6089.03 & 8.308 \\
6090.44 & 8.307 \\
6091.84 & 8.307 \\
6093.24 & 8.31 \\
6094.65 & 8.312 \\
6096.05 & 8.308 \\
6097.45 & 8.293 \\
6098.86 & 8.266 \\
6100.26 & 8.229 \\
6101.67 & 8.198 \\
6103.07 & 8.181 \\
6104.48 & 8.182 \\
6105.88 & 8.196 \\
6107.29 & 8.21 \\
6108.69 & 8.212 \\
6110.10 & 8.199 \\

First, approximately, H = 8.213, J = 8.902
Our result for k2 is 1.08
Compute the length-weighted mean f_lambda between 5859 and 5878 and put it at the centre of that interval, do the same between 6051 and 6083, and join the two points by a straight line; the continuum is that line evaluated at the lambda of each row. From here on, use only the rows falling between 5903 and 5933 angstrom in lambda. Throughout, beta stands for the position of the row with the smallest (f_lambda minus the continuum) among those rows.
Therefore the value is 5920.36 angstrom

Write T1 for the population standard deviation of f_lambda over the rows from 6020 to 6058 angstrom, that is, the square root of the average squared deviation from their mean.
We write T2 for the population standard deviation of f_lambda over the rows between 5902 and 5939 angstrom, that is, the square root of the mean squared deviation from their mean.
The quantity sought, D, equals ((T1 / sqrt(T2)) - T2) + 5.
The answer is 5.25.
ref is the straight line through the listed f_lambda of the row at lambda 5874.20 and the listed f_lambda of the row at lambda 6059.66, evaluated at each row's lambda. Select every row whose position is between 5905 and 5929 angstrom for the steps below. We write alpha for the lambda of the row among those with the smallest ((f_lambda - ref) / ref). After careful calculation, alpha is 5920.36 angstrom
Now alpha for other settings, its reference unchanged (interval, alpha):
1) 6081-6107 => 6103.07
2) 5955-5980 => 5971.02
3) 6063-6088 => 6080.63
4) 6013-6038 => 6016.56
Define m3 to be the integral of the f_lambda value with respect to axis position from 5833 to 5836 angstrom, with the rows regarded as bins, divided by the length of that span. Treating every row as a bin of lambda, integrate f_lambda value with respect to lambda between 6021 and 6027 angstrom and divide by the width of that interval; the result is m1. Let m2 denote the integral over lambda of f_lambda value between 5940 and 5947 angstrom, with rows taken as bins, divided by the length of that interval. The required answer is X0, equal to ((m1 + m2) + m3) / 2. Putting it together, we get 13.0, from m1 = 8.32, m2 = 8.74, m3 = 8.9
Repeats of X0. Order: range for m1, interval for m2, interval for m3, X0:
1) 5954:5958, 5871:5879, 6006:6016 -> 12.8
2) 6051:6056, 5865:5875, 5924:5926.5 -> 12.8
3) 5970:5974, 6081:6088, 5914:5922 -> 12.5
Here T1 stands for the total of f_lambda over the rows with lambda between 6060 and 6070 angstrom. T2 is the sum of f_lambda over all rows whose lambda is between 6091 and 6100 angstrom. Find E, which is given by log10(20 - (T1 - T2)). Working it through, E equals 1.0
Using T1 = 59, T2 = 50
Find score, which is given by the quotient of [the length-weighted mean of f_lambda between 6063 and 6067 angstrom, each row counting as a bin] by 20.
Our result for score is 0.421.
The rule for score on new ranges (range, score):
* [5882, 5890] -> 0.400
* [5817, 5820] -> 0.442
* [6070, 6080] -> 0.419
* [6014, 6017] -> 0.410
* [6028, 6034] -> 0.431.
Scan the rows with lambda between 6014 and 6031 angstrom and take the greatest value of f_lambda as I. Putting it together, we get 8.637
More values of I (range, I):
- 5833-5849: 8.894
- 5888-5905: 8.51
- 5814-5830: 9.127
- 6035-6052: 8.536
